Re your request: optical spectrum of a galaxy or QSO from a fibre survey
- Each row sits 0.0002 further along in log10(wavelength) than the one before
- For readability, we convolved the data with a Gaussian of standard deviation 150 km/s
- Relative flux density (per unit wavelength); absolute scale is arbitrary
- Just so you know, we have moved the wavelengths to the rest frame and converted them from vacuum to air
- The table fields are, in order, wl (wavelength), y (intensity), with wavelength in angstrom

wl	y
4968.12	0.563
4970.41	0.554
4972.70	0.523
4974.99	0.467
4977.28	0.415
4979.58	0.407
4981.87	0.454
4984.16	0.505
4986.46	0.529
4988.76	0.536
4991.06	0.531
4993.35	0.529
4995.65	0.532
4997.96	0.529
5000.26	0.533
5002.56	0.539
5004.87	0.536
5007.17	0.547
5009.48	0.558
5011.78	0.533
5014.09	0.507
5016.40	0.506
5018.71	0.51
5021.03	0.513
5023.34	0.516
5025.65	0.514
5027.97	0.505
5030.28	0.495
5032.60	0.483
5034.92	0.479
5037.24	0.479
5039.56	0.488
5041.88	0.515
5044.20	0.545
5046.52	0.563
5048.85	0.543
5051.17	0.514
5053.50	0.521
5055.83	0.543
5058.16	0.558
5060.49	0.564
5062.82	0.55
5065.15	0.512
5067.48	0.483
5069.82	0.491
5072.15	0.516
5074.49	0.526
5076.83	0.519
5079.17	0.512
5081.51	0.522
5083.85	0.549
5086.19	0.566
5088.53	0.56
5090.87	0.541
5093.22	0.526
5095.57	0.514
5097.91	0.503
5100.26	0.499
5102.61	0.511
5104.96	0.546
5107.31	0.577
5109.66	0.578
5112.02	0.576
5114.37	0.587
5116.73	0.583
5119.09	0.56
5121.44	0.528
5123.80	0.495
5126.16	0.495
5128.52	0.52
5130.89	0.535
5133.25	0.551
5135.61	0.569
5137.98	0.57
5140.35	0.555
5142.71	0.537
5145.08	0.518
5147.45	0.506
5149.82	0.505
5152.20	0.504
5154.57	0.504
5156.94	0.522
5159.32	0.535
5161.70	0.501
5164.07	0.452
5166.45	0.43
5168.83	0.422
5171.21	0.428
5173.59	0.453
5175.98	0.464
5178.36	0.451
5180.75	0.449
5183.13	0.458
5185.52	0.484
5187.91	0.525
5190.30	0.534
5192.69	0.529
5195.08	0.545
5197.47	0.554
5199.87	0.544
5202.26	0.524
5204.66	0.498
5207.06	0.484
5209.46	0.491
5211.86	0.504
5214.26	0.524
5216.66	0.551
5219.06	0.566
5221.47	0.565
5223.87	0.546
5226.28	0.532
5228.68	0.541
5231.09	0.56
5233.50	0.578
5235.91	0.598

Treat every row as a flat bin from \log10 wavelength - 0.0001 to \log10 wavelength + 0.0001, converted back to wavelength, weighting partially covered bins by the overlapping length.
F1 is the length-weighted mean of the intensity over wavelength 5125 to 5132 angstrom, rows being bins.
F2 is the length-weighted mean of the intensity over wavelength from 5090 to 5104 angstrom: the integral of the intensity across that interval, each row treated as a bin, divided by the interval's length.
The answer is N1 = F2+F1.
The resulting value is 1.03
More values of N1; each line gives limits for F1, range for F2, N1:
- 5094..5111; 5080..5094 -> 1.08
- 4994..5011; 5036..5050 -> 1.06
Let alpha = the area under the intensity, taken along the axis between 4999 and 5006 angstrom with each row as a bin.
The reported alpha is 3.75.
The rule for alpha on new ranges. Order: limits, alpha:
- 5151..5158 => 3.57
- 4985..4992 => 3.71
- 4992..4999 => 3.71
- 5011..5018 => 3.60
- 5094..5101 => 3.55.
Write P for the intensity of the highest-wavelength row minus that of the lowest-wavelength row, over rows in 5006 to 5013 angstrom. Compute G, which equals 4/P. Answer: -286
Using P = -0.014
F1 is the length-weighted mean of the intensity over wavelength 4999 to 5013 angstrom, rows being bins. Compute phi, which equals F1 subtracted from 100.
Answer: 99.46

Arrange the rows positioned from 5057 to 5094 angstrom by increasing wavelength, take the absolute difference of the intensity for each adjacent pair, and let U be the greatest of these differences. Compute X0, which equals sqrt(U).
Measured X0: 0.195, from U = 0.0380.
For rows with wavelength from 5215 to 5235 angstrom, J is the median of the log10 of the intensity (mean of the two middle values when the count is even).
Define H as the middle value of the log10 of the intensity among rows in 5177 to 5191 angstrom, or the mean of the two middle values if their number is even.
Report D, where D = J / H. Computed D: 0.78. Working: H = -0.327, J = -0.255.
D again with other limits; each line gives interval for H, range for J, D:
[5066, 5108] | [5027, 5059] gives 1.02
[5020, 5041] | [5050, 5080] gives 0.93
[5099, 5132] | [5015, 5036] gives 1.11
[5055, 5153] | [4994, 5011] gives 0.99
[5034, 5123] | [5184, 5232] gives 0.98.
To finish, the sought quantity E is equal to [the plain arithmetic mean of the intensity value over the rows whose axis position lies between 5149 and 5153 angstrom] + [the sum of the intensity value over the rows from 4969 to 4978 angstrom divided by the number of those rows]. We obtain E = 0.99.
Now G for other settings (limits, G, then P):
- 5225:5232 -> 143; 0.028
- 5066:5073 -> 121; 0.033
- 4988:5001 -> -1333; -0.003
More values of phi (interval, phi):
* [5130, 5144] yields 99.45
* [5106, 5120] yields 99.42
